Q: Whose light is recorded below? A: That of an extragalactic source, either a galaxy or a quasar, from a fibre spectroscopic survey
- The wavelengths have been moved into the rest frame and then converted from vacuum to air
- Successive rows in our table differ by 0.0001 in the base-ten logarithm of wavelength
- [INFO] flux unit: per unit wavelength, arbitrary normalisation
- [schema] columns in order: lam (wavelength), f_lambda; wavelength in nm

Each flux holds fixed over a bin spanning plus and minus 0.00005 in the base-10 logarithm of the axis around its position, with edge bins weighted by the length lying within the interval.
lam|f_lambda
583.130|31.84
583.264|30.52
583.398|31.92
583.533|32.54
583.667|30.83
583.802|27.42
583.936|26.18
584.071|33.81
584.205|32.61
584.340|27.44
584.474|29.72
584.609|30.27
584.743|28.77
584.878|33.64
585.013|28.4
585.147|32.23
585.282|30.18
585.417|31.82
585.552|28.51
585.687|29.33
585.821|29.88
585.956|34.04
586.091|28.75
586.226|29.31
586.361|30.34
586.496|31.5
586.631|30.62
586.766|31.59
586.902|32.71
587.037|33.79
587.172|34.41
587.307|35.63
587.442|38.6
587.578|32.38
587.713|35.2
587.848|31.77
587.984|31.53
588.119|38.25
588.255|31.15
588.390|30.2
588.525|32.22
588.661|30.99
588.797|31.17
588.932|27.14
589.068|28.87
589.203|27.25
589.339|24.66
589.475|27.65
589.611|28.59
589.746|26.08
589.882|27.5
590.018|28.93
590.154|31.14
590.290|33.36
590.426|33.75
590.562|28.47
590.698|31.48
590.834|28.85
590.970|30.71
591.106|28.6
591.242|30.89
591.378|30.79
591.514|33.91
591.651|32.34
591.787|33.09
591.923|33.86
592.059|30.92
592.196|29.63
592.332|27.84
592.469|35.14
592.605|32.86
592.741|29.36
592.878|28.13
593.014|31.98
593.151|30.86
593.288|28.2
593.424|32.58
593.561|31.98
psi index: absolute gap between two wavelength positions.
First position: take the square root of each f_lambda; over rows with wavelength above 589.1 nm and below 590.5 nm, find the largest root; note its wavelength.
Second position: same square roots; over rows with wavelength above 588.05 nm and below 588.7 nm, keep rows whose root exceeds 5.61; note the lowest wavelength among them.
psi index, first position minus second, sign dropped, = 2.31 nm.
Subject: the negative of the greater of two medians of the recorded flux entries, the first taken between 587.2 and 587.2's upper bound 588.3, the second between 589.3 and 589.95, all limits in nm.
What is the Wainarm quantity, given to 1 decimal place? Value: -33.8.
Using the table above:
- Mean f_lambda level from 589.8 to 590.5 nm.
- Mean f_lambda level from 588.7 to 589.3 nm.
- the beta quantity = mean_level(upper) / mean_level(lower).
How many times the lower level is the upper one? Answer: 1.08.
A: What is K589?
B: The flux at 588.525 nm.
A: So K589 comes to 32.22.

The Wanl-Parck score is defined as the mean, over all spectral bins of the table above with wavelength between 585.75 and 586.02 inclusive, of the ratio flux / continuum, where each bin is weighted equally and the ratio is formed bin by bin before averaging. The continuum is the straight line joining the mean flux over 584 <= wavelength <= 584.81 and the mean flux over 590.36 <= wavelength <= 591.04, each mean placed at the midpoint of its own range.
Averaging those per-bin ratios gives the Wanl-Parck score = 1.05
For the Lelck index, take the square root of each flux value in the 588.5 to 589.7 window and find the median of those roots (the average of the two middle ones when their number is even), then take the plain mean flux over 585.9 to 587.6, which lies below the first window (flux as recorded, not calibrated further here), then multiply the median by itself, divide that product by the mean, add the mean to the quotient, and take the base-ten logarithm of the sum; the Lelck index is 1.52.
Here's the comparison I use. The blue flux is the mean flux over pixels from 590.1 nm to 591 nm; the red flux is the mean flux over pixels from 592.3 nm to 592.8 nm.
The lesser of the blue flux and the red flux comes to 31.1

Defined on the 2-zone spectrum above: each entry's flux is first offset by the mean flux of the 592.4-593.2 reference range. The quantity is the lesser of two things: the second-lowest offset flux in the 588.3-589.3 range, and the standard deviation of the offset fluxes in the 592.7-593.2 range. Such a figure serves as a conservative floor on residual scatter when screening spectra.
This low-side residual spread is -4.1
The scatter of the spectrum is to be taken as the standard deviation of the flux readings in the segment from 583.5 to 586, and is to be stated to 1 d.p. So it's 2.3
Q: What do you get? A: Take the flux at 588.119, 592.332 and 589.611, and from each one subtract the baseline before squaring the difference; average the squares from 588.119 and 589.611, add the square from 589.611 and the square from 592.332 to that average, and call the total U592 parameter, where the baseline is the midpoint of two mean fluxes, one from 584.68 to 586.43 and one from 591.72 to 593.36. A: 43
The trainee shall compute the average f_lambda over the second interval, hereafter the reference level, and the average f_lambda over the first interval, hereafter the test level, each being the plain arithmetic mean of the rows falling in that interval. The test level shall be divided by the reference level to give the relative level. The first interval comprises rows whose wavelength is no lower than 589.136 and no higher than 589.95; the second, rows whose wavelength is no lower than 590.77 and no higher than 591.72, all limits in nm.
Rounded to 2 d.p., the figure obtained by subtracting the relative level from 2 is 1.13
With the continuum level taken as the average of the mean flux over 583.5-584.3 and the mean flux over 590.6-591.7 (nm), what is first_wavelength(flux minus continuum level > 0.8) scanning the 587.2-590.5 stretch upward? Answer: 587.307 nm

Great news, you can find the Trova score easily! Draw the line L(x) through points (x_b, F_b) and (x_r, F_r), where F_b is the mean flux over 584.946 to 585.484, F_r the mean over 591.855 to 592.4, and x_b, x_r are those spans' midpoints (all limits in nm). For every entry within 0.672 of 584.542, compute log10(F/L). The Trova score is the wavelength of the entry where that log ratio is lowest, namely 583.936 nm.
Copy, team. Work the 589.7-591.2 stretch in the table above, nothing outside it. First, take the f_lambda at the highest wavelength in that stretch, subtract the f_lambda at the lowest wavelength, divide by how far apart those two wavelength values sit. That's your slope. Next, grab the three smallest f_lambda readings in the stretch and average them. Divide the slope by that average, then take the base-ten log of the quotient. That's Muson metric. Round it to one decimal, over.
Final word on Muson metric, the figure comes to -1.2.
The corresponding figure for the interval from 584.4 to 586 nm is -1.0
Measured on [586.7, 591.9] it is -1.9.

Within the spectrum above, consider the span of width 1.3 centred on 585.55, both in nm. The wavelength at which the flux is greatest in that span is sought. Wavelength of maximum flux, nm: 585.956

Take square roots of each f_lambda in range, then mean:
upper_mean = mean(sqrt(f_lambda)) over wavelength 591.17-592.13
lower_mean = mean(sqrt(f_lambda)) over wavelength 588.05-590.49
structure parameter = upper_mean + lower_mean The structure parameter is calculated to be 11.1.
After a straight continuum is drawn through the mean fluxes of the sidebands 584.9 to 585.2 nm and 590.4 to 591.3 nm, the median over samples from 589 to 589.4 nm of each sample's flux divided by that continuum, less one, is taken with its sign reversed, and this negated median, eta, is 0.10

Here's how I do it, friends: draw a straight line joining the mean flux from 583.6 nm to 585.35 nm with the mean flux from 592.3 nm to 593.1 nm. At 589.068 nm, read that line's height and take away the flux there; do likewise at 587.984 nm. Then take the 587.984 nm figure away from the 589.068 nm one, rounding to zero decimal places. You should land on 3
